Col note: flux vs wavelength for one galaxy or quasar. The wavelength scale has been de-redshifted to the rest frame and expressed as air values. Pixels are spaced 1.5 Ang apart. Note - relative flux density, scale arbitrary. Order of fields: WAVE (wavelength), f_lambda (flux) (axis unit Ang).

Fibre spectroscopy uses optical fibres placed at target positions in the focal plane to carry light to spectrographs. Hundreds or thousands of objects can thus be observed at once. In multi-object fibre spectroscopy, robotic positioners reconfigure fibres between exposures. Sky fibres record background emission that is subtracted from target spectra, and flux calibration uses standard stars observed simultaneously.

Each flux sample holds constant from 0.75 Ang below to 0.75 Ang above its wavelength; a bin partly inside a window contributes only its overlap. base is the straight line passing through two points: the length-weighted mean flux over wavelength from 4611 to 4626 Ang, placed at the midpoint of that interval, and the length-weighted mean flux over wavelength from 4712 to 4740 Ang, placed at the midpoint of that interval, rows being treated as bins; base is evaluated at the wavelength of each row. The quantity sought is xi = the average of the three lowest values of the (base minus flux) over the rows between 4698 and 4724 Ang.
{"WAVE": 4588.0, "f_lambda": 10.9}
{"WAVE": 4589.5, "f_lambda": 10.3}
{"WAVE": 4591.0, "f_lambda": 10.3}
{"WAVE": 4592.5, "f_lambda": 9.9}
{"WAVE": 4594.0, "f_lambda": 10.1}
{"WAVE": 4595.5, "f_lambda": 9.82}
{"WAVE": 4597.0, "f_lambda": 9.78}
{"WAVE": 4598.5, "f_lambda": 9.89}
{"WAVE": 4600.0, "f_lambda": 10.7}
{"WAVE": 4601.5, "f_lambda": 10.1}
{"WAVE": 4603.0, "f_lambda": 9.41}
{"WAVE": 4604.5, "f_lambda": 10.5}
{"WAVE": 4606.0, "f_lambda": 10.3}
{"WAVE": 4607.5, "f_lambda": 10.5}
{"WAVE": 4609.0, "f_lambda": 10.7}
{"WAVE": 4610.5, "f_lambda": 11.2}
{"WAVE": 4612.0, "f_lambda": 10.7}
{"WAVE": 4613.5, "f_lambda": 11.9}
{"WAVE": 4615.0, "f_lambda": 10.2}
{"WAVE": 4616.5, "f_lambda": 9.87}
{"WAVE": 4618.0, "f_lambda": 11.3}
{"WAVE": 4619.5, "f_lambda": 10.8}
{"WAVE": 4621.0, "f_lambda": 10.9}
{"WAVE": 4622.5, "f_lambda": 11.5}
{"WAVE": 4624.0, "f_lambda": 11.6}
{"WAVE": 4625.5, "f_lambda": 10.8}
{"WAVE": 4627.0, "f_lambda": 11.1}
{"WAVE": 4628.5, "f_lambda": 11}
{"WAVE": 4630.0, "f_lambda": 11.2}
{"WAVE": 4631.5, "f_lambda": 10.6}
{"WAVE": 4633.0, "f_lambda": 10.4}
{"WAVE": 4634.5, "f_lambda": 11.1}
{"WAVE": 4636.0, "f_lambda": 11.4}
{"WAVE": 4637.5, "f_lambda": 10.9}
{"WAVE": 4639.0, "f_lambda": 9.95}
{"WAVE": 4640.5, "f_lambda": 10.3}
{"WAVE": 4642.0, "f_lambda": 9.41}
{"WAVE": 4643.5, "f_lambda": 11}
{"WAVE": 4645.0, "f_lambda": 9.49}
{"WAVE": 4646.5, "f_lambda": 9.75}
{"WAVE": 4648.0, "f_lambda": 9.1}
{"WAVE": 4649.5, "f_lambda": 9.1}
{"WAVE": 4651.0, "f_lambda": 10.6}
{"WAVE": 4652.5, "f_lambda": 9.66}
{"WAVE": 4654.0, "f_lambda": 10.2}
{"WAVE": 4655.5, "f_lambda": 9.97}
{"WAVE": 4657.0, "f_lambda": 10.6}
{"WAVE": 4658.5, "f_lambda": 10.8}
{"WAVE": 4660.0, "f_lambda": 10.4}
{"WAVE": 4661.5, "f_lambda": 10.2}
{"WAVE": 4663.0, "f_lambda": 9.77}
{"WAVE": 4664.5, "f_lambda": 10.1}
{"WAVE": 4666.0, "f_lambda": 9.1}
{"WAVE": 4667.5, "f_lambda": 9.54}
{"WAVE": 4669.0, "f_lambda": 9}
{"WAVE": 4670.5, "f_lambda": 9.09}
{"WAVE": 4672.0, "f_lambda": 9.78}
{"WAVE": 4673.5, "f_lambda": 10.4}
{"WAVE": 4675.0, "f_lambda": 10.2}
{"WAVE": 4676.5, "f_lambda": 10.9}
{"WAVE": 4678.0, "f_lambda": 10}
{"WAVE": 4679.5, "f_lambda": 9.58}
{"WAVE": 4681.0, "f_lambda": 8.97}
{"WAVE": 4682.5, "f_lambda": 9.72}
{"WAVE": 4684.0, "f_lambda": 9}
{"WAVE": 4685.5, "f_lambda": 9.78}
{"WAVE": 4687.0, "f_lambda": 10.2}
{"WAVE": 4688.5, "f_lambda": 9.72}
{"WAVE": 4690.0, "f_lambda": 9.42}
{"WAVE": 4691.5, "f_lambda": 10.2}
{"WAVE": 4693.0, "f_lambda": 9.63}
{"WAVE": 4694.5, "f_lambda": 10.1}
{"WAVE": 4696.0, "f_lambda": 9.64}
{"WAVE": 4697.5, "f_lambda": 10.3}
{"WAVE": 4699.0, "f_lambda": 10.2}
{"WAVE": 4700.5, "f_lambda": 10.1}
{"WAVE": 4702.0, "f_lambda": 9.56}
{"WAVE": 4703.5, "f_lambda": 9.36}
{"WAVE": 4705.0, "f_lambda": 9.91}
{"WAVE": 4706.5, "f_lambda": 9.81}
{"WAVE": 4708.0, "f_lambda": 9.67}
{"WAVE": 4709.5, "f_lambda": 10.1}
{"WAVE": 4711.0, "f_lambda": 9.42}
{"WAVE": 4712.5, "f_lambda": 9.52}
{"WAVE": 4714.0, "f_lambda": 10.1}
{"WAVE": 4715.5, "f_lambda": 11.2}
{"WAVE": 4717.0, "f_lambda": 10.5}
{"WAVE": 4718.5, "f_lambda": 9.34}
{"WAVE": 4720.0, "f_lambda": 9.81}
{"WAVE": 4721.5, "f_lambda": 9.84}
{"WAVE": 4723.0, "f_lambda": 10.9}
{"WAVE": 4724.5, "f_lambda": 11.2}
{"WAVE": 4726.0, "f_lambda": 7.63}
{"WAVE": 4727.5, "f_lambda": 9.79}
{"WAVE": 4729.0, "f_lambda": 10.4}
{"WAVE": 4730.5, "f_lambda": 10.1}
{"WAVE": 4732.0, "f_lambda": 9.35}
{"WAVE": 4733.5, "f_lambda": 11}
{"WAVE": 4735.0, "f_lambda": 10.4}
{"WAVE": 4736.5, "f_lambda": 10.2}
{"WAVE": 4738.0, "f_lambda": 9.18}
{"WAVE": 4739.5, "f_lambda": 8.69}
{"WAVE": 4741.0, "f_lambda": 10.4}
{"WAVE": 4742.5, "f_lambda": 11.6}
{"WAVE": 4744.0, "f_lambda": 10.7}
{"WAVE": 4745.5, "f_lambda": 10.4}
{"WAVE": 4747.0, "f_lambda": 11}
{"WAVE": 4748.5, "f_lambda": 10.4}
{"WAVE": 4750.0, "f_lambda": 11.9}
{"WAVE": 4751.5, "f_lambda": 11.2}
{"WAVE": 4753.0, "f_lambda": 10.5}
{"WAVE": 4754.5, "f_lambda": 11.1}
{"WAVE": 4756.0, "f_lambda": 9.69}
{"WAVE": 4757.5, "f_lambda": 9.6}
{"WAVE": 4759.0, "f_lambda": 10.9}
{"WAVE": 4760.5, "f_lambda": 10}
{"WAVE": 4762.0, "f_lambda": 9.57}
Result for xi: -0.83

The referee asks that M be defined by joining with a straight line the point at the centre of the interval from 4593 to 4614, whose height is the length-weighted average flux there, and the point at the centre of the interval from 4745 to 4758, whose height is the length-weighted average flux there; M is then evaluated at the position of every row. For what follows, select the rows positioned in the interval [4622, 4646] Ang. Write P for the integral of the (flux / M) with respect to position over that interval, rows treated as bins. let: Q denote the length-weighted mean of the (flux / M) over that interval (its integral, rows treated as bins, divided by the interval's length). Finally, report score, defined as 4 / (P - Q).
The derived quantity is 0.169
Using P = 24.6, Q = 1.03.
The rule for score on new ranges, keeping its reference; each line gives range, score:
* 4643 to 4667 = 0.183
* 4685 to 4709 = 0.186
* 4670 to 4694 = 0.187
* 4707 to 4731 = 0.185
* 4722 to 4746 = 0.183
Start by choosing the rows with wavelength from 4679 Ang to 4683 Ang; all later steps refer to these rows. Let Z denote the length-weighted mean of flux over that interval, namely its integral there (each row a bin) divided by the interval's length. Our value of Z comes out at 9.4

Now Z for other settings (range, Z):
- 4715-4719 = 10.4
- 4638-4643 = 10.0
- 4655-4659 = 10.5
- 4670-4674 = 9.8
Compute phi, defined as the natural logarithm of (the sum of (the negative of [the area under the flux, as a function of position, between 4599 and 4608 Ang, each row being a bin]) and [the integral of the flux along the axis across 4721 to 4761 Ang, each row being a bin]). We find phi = 5.8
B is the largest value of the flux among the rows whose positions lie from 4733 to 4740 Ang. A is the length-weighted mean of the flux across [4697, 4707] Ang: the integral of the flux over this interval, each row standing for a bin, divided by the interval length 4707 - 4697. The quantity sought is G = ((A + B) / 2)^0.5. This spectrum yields 3.23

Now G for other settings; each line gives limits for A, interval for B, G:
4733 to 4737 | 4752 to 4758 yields 3.29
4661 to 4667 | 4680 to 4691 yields 3.16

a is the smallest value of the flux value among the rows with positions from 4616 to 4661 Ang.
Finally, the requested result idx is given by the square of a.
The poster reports 82.8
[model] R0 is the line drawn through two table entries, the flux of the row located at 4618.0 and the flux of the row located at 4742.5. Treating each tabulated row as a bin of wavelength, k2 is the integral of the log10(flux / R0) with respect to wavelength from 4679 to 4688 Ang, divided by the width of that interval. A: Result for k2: -0.080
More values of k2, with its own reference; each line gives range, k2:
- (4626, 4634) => -0.018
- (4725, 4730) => -0.093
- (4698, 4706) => -0.068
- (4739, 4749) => -0.045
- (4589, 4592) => -0.039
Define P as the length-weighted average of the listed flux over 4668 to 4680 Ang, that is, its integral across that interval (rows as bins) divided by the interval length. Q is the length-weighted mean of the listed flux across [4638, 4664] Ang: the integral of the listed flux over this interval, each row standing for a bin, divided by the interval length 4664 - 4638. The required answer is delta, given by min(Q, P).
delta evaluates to 9.87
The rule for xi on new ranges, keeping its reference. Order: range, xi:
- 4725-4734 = -0.58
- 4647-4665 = -0.04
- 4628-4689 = -0.47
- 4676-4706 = -0.17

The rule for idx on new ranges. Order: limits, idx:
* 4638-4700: 80.5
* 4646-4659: 82.8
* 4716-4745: 58.2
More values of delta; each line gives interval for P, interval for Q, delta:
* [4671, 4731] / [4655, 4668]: 9.90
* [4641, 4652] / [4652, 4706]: 9.79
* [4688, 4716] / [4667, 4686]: 9.69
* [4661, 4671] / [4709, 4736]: 9.54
